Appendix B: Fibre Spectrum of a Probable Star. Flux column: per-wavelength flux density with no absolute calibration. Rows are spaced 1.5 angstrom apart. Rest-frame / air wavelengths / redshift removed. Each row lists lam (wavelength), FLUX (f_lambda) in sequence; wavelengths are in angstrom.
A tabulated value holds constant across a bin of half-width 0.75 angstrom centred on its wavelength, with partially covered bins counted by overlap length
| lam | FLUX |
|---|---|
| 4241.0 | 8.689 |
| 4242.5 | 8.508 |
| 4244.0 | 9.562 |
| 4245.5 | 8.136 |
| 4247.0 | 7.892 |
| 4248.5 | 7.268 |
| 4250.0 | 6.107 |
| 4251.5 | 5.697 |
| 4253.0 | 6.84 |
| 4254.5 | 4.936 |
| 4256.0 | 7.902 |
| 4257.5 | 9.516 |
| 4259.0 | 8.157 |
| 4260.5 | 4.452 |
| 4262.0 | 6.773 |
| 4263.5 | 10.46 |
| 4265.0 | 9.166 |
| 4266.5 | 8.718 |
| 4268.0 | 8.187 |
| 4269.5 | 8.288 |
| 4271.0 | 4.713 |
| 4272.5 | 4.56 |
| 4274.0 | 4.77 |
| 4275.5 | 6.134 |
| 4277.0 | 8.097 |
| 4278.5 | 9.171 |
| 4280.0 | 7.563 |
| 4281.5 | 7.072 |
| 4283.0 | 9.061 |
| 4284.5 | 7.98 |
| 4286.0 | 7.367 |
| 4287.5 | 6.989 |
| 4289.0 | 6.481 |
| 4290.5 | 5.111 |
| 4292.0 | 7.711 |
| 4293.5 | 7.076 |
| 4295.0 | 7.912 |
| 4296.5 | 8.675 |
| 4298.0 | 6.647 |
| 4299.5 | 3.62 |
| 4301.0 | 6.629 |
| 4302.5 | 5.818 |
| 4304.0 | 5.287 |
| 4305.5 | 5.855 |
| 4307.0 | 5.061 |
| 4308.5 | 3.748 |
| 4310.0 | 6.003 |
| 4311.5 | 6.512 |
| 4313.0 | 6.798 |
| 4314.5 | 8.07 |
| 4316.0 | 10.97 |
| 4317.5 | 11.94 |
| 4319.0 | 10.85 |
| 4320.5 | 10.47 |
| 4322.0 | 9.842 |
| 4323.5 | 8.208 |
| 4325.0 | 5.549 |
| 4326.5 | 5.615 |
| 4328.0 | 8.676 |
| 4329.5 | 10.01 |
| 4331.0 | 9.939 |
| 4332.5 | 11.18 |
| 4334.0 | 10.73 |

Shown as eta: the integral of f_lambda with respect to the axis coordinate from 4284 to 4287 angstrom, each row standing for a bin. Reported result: 23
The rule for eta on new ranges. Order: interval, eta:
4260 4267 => 56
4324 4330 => 44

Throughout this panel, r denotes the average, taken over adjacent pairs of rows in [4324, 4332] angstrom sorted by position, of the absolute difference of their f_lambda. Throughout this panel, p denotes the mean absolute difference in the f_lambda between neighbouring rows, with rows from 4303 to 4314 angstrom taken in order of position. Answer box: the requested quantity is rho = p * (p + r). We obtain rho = 2.0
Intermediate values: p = 1.0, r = 1.13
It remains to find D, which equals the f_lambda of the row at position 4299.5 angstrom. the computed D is 3.62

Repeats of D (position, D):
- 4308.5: 3.748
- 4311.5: 6.512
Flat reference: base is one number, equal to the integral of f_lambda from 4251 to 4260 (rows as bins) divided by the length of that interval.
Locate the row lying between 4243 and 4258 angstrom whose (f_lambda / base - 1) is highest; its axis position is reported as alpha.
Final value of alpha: 4244.0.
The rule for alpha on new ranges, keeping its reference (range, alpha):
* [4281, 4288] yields 4283.0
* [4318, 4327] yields 4319.0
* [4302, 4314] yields 4313.0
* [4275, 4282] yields 4278.5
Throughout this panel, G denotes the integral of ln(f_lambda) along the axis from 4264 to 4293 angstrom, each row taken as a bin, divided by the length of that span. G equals 1.96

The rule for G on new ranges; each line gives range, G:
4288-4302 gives 1.87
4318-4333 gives 2.17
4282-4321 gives 1.94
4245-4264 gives 1.95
